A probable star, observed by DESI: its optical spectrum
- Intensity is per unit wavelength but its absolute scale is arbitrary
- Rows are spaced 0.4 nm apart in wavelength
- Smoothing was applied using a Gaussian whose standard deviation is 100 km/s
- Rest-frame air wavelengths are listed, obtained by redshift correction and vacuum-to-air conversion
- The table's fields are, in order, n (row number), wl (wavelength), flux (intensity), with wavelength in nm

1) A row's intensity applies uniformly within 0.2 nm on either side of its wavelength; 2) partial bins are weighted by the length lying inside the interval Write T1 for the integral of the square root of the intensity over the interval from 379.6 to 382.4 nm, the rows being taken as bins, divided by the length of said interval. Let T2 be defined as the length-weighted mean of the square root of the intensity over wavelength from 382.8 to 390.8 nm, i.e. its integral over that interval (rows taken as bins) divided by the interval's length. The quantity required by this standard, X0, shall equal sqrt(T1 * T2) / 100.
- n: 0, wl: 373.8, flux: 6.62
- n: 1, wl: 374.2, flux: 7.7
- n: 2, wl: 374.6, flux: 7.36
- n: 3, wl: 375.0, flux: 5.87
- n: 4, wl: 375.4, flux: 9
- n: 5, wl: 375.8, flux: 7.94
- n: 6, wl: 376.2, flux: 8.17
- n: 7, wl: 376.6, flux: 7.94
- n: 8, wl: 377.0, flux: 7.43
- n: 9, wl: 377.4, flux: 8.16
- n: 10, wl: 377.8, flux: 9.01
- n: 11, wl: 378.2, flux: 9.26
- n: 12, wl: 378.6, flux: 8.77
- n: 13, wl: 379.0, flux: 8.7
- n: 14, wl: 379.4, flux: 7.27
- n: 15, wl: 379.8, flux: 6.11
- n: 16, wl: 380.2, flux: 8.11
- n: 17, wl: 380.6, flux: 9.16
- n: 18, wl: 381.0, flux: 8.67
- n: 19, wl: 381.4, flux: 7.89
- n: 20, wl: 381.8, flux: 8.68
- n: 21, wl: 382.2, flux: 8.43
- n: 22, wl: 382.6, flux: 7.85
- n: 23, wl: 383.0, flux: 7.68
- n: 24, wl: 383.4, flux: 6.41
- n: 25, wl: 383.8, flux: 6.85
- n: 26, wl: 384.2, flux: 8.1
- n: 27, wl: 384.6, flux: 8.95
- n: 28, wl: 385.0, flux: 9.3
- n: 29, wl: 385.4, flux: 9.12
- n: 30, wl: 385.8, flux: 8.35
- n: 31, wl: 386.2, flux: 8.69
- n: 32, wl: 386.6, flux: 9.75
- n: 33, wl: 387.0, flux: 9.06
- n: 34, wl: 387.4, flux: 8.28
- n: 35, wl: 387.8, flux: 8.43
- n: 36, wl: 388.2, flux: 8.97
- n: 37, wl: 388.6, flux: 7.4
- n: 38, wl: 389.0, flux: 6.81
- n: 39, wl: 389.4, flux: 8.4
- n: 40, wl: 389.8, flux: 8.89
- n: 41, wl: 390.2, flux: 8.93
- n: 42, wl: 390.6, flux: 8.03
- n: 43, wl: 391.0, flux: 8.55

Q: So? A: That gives 0.0287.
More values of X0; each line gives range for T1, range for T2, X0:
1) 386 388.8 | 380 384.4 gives 0.0288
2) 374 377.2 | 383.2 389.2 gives 0.0282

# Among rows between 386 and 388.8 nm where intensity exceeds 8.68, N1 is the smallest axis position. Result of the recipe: 386.2 nm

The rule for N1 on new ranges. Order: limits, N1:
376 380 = 377.8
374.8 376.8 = 375.4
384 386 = 384.6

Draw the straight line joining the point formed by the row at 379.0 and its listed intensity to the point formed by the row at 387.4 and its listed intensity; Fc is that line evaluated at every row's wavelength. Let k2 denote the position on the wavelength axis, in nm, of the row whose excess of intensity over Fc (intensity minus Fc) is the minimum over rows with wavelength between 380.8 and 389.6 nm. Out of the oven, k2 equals 383.4 nm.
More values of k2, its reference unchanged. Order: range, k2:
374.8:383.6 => 375.0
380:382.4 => 381.4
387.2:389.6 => 389.0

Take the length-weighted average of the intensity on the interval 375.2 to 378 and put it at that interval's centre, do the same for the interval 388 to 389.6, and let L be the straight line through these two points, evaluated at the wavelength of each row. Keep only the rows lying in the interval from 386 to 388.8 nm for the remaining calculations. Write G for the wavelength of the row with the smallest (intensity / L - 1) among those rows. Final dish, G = 388.6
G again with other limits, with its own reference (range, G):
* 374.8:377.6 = 375.0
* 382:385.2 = 383.4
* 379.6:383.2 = 379.8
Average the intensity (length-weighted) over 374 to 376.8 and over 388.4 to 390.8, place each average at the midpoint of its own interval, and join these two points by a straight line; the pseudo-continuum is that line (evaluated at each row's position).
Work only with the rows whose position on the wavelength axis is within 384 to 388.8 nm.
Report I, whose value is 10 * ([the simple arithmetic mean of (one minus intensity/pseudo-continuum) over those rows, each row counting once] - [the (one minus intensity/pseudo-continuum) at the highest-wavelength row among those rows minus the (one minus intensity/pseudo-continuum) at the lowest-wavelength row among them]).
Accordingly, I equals -1.90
